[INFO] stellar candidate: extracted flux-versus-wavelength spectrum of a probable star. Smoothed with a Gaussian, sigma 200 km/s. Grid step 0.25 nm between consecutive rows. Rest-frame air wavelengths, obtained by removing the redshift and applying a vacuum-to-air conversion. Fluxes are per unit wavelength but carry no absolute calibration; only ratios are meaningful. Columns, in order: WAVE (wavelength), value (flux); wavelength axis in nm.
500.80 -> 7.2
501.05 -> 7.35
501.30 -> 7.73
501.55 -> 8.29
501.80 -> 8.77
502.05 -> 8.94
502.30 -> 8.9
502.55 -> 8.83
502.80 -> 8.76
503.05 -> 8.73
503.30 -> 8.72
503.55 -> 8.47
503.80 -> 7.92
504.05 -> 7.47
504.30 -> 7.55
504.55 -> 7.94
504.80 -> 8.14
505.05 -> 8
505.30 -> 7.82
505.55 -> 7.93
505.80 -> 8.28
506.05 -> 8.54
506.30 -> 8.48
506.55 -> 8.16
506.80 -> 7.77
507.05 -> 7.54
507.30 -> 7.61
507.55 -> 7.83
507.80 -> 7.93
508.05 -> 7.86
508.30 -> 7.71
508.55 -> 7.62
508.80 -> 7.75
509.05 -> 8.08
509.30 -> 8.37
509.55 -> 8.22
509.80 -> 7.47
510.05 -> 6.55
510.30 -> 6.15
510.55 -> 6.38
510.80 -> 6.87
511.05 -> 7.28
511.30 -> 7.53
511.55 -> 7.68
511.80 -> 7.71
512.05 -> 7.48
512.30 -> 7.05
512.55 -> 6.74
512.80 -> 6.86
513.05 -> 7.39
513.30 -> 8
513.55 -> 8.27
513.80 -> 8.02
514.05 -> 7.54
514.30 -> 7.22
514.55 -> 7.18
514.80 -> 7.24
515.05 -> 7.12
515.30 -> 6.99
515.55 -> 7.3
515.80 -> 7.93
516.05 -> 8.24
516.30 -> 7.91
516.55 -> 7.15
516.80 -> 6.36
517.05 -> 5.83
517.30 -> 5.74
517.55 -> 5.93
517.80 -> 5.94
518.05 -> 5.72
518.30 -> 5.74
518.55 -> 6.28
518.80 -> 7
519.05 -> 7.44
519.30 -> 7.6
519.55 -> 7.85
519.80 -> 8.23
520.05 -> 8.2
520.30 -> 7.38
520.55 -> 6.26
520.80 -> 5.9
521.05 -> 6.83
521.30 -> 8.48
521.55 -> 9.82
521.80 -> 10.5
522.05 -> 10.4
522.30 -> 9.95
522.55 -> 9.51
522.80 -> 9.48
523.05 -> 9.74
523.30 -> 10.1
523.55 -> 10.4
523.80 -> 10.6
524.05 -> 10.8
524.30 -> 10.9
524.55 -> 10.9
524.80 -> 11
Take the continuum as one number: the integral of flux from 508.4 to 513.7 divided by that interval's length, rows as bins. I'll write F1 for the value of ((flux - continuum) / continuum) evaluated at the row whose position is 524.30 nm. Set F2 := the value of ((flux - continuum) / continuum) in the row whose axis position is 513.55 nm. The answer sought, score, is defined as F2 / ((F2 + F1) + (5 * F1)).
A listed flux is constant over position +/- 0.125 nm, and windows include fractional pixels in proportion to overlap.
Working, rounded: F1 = 0.47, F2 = 0.117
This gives 0.04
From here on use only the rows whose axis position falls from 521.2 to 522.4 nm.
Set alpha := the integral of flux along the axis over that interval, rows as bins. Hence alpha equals 11.8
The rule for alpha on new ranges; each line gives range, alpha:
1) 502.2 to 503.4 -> 10.5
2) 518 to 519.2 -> 7.8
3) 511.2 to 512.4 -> 9.0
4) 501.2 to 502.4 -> 10.2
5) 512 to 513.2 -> 8.5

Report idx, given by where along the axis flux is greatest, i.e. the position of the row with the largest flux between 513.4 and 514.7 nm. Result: 513.55 nm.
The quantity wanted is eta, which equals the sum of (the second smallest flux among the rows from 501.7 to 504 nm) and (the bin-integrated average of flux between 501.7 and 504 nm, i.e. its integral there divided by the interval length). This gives 17.1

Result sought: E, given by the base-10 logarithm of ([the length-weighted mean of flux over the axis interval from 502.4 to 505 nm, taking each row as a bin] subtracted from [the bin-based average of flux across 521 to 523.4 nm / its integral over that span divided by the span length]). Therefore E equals 0.12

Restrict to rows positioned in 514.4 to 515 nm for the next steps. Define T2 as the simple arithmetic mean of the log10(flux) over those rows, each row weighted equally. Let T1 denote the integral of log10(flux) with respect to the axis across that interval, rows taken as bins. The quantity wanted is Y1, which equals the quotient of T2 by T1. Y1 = 1.67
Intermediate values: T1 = 0.51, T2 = 0.858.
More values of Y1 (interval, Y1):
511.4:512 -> 1.67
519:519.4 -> 2.50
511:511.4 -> 2.50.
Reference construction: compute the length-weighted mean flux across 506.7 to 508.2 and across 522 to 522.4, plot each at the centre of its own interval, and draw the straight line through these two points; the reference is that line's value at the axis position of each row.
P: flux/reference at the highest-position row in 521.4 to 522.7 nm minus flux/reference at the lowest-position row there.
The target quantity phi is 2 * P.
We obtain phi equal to -0.09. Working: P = -0.05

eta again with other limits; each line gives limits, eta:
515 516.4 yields 14.7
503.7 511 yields 14.1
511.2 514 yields 14.4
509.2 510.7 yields 13.5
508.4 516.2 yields 13.8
